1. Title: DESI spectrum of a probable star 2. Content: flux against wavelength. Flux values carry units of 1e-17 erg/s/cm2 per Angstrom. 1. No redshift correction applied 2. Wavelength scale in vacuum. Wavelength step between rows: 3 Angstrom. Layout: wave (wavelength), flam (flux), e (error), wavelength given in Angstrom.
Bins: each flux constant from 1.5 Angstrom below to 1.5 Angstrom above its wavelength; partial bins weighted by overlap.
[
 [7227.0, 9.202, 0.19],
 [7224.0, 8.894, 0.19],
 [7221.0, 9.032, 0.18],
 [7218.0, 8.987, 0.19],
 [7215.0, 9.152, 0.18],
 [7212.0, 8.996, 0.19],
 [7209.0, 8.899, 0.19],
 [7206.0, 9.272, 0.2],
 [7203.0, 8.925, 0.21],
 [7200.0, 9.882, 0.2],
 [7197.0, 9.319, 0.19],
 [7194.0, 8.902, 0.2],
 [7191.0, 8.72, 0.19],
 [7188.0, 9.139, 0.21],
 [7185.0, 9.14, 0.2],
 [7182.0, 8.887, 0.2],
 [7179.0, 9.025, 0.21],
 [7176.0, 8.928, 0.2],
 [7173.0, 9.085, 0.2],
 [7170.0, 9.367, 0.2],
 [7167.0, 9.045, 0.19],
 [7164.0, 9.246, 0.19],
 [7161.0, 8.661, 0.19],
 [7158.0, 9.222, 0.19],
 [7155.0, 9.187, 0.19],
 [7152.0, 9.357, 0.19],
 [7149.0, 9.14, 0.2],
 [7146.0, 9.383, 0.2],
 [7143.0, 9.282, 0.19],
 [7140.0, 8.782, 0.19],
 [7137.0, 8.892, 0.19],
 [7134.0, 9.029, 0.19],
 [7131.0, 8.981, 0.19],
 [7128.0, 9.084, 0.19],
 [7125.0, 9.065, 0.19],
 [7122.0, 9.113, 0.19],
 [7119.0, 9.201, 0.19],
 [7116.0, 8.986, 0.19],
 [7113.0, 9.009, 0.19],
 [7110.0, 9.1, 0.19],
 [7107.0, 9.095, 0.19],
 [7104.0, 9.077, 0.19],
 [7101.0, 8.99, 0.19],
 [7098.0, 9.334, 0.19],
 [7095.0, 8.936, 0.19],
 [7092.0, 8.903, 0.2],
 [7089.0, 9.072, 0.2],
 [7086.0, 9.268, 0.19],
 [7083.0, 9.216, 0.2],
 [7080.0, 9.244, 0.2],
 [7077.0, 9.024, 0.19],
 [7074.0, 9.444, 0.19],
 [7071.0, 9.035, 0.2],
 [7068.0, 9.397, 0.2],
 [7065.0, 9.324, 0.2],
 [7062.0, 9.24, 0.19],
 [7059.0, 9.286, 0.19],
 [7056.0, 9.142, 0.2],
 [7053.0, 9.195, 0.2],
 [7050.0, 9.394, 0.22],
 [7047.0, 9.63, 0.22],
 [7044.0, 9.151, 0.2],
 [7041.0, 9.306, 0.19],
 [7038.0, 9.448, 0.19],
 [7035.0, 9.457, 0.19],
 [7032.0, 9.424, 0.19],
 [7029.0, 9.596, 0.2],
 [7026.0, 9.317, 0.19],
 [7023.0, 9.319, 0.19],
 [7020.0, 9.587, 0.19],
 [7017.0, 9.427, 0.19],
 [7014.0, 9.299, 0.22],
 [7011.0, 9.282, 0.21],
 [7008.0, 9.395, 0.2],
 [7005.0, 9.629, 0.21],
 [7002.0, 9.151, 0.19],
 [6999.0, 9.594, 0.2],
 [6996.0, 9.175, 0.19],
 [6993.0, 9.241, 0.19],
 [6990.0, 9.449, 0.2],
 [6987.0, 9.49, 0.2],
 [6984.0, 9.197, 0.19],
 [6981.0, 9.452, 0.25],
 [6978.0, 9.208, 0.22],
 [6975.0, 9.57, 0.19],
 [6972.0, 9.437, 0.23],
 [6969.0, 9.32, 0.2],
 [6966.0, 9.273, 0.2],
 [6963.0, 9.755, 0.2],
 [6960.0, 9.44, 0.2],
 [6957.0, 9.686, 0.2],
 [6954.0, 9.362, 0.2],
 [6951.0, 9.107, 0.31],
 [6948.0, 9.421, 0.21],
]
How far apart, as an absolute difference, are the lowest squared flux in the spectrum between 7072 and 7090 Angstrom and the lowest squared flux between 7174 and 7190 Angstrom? 2.5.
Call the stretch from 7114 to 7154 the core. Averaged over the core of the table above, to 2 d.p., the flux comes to 9.10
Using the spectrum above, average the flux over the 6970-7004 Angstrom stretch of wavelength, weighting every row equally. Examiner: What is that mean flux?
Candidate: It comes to 9.36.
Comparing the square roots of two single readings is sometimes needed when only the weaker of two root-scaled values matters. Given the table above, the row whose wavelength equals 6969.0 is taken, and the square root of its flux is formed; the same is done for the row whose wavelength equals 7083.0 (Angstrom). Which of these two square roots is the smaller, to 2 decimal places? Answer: 3.04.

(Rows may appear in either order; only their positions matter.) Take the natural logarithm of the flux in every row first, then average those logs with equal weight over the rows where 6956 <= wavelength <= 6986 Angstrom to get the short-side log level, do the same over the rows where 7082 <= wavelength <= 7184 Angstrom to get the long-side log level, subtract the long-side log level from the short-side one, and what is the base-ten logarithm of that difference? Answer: -1.43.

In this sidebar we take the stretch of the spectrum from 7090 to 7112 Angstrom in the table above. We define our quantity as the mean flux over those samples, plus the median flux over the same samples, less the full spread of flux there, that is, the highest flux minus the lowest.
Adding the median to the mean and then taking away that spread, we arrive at 17.7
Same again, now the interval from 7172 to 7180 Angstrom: 17.9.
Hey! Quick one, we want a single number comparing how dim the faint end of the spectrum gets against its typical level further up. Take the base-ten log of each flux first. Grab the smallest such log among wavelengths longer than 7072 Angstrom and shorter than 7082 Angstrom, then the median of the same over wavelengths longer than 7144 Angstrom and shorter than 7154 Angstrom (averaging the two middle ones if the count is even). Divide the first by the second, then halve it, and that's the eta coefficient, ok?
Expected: 0.492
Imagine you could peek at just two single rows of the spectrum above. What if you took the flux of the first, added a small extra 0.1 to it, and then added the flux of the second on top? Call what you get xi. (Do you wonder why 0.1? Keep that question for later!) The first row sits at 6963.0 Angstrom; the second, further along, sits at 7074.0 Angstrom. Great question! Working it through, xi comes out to 19.3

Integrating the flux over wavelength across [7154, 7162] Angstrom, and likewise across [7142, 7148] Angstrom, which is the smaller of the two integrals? 56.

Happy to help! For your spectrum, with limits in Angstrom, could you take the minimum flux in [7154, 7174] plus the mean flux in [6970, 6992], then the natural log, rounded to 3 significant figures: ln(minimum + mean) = 2.89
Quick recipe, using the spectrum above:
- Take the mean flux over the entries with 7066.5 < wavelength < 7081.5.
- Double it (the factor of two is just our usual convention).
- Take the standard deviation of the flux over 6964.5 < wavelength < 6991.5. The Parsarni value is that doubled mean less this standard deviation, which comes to 18.3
